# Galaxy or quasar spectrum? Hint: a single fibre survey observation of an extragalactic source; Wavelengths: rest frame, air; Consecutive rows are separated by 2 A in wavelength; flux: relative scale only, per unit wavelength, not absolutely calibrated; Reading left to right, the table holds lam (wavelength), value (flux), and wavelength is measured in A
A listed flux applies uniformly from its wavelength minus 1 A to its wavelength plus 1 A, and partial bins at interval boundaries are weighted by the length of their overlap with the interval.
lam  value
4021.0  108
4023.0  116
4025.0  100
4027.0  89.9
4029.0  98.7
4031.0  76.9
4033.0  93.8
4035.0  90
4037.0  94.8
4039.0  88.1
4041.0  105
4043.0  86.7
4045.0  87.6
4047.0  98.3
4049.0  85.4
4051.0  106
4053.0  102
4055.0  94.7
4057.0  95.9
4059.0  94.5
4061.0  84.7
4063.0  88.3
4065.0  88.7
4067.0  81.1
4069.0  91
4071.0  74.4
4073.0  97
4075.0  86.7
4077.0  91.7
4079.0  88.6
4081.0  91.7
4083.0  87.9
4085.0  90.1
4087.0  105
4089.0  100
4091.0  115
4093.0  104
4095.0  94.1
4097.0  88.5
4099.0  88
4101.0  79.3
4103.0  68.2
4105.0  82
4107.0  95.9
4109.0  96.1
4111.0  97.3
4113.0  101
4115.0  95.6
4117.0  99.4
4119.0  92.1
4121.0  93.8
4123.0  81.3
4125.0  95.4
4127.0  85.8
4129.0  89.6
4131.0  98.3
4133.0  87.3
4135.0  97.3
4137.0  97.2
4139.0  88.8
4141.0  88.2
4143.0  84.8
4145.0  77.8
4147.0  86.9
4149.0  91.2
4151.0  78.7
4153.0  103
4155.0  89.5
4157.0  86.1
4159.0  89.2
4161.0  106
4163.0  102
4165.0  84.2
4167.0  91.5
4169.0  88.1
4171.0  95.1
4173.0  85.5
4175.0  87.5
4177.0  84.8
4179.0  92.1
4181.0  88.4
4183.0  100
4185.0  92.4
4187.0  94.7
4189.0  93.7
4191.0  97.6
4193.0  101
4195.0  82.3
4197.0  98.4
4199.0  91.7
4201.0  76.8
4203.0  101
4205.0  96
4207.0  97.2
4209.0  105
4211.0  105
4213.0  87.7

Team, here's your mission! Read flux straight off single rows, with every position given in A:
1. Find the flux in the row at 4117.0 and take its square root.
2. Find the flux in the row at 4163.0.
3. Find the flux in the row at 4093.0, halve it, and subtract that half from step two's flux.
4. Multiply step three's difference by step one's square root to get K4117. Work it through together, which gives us 498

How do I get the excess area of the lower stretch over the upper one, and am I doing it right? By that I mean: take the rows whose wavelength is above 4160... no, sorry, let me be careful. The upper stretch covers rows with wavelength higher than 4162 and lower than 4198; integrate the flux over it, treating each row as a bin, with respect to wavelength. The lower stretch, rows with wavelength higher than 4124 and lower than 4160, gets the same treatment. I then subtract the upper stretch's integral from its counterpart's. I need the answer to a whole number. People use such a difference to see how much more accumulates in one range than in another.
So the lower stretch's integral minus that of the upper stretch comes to -88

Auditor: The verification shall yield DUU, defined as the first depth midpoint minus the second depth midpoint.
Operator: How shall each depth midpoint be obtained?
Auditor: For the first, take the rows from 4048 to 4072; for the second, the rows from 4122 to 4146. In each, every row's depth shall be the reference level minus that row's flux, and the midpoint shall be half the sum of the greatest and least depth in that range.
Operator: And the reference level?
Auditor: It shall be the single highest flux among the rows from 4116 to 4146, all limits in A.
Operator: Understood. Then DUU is -2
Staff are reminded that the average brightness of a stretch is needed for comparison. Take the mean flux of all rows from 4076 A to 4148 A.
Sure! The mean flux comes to 91.8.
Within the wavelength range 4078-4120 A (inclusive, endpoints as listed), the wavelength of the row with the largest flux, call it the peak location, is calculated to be 4091.0 A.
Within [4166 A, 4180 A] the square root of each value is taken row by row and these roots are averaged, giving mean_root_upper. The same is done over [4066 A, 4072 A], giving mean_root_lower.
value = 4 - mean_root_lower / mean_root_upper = 3.04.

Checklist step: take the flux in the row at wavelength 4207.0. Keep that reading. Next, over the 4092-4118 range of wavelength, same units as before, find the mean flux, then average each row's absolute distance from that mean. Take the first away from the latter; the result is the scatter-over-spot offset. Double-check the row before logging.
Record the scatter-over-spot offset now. -89.3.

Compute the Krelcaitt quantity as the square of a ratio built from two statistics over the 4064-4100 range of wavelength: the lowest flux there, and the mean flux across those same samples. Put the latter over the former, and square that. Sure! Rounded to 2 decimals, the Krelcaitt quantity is 1.54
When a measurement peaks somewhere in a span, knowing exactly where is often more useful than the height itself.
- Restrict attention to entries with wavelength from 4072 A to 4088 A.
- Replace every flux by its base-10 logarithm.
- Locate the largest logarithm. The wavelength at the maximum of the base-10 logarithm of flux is 4087.0 A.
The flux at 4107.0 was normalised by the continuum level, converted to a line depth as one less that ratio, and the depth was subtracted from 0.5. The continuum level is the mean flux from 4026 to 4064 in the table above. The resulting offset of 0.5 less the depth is 0.535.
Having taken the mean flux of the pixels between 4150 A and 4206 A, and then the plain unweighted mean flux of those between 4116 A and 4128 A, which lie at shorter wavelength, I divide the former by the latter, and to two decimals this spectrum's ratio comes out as 1.01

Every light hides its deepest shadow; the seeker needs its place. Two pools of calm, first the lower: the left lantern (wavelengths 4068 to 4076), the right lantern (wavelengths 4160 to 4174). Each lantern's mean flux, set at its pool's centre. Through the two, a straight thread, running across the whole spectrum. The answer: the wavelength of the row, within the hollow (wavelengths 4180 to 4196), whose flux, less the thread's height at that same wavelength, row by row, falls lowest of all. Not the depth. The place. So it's 4195.0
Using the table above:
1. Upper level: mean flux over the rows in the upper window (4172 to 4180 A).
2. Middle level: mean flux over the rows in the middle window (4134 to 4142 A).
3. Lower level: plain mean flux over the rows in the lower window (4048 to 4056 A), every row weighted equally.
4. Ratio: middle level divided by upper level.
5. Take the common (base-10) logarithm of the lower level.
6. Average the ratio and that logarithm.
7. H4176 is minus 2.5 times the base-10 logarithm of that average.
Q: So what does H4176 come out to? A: -0.46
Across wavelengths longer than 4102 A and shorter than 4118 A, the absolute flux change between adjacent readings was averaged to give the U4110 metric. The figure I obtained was 6.0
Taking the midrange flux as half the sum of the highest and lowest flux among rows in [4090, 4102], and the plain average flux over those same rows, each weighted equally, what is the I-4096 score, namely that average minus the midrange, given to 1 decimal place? -2.3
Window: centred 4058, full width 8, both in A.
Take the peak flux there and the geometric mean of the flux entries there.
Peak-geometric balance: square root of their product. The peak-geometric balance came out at 94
